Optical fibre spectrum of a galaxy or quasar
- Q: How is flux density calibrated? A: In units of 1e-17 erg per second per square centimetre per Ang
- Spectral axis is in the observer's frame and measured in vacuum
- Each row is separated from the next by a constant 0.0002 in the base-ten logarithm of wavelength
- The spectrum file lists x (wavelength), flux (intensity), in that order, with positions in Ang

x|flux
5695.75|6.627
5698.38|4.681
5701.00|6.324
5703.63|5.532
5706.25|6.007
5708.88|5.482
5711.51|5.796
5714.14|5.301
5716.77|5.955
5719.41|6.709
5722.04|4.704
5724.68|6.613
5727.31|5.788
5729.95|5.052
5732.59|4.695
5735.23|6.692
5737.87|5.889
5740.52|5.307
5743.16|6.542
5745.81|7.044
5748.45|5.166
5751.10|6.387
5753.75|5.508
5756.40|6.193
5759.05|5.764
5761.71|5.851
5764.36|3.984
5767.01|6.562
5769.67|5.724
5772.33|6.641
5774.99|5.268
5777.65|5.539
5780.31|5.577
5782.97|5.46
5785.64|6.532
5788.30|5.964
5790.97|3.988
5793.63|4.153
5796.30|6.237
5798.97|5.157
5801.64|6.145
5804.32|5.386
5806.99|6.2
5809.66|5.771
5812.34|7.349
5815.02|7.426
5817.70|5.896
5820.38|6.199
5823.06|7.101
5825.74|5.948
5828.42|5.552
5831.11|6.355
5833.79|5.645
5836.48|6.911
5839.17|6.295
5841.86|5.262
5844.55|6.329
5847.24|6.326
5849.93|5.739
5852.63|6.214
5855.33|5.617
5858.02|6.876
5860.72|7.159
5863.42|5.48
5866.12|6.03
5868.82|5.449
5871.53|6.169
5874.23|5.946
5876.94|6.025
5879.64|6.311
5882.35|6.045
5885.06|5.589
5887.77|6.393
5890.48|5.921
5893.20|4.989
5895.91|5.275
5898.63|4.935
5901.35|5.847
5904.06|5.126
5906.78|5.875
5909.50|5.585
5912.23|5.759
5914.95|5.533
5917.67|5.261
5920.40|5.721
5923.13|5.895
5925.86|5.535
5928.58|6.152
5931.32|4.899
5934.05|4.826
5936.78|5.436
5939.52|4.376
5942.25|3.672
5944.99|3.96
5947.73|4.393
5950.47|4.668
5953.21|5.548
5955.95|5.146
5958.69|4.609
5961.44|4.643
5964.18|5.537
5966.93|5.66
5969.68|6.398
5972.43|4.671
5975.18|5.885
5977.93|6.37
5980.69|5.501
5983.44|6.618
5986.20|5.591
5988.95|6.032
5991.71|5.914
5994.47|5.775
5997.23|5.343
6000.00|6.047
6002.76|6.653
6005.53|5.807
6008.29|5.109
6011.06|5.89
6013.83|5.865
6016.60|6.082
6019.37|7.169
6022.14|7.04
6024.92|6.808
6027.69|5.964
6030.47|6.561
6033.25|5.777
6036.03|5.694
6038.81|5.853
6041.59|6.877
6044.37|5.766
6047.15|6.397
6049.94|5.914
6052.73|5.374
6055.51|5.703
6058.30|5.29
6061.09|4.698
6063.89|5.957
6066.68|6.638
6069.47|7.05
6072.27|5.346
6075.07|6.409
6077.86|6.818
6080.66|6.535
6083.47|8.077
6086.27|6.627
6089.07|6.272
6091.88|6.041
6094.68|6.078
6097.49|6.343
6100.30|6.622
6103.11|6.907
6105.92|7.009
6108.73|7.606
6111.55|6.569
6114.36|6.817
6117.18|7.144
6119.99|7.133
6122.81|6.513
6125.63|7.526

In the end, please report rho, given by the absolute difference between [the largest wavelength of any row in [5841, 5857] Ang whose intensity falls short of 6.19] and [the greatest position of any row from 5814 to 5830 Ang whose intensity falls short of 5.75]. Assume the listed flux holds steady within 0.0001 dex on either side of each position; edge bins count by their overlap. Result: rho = 26.9 Ang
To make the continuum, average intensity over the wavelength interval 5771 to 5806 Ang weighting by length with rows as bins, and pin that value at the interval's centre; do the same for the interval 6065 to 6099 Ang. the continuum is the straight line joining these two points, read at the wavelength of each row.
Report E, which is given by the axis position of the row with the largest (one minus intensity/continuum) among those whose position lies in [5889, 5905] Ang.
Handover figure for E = 5898.63 Ang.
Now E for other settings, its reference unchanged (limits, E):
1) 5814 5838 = 5828.42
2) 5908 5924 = 5917.67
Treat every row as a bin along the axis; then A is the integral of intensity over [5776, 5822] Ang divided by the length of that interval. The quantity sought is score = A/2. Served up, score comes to 2.91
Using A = 5.8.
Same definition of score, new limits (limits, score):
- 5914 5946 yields 2.56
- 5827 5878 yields 3.04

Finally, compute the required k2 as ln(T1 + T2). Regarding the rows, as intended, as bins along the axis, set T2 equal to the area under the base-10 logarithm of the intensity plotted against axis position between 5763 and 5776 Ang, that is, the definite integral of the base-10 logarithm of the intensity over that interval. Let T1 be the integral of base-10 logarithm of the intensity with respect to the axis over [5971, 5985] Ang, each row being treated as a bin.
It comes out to 3.01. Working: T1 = 10.7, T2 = 9.7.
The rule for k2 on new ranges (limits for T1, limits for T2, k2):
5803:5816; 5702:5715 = 3.01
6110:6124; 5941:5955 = 3.03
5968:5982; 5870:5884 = 3.07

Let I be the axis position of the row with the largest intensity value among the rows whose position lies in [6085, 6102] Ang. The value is 6086.27 Ang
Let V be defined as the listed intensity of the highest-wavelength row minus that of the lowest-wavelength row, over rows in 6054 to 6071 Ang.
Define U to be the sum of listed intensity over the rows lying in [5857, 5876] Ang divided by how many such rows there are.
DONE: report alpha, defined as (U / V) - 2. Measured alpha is 3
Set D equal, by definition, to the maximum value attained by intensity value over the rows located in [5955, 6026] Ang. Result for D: 7.169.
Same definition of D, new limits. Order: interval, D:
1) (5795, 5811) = 6.237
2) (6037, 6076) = 7.05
